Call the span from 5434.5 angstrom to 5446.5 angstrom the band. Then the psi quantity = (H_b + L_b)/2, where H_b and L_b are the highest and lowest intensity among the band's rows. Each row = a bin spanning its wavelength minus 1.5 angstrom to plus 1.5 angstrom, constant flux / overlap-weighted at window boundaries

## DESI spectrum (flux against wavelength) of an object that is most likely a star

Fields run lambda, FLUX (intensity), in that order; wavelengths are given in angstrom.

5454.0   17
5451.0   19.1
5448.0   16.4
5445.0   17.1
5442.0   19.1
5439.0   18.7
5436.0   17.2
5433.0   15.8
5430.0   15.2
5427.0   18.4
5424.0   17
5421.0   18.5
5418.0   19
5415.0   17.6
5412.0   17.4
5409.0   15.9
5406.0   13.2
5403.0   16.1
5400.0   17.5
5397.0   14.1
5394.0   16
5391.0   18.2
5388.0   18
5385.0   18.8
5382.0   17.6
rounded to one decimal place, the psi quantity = 18.1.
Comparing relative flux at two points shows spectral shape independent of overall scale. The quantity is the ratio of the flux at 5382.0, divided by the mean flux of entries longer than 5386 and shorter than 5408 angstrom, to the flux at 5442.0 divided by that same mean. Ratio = 0.92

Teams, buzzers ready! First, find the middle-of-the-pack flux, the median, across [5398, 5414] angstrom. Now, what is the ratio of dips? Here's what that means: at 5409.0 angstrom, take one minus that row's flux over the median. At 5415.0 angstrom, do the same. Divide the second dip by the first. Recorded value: -7.5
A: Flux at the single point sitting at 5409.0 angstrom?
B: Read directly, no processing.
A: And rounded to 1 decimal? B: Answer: 15.9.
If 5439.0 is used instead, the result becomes 18.7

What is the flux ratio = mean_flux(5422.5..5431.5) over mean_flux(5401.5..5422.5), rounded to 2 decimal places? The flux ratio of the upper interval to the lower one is 1.00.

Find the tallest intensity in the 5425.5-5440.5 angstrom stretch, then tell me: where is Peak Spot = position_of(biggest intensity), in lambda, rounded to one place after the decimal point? 5439.0 angstrom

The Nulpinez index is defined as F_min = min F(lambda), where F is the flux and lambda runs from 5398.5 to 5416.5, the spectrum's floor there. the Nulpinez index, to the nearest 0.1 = 13.2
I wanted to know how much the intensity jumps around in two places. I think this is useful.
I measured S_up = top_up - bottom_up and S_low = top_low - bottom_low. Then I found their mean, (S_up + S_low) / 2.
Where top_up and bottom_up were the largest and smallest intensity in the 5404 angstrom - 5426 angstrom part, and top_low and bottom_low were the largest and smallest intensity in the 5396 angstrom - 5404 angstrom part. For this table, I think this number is 4.60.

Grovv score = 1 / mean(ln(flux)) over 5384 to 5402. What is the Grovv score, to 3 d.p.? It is 0.353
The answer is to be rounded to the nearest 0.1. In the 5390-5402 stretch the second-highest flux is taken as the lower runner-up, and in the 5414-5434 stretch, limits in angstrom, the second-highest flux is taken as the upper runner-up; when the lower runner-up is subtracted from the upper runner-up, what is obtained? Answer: 1.0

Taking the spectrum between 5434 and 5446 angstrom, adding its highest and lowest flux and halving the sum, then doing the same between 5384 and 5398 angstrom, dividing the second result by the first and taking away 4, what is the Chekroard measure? -3.09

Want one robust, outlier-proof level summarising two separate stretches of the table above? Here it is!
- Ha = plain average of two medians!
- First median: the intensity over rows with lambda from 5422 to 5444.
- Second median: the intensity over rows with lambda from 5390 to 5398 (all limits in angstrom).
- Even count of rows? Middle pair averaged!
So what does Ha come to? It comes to 16.6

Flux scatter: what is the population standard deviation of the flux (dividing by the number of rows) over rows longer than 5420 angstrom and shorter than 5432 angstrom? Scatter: 1.3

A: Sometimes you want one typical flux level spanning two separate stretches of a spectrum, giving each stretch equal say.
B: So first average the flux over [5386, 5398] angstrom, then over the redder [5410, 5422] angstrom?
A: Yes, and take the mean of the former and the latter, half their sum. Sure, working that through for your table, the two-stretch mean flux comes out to 17.4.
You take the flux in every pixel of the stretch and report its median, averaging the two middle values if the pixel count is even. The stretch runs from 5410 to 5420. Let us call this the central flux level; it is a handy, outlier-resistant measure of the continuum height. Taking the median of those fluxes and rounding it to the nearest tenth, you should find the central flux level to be 17.6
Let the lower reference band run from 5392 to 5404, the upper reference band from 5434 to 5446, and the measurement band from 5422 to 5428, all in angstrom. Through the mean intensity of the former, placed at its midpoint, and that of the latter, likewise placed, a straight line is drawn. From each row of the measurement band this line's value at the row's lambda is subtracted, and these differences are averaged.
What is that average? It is 0.4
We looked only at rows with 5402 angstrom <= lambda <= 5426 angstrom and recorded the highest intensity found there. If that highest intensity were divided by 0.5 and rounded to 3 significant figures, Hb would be 38.0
